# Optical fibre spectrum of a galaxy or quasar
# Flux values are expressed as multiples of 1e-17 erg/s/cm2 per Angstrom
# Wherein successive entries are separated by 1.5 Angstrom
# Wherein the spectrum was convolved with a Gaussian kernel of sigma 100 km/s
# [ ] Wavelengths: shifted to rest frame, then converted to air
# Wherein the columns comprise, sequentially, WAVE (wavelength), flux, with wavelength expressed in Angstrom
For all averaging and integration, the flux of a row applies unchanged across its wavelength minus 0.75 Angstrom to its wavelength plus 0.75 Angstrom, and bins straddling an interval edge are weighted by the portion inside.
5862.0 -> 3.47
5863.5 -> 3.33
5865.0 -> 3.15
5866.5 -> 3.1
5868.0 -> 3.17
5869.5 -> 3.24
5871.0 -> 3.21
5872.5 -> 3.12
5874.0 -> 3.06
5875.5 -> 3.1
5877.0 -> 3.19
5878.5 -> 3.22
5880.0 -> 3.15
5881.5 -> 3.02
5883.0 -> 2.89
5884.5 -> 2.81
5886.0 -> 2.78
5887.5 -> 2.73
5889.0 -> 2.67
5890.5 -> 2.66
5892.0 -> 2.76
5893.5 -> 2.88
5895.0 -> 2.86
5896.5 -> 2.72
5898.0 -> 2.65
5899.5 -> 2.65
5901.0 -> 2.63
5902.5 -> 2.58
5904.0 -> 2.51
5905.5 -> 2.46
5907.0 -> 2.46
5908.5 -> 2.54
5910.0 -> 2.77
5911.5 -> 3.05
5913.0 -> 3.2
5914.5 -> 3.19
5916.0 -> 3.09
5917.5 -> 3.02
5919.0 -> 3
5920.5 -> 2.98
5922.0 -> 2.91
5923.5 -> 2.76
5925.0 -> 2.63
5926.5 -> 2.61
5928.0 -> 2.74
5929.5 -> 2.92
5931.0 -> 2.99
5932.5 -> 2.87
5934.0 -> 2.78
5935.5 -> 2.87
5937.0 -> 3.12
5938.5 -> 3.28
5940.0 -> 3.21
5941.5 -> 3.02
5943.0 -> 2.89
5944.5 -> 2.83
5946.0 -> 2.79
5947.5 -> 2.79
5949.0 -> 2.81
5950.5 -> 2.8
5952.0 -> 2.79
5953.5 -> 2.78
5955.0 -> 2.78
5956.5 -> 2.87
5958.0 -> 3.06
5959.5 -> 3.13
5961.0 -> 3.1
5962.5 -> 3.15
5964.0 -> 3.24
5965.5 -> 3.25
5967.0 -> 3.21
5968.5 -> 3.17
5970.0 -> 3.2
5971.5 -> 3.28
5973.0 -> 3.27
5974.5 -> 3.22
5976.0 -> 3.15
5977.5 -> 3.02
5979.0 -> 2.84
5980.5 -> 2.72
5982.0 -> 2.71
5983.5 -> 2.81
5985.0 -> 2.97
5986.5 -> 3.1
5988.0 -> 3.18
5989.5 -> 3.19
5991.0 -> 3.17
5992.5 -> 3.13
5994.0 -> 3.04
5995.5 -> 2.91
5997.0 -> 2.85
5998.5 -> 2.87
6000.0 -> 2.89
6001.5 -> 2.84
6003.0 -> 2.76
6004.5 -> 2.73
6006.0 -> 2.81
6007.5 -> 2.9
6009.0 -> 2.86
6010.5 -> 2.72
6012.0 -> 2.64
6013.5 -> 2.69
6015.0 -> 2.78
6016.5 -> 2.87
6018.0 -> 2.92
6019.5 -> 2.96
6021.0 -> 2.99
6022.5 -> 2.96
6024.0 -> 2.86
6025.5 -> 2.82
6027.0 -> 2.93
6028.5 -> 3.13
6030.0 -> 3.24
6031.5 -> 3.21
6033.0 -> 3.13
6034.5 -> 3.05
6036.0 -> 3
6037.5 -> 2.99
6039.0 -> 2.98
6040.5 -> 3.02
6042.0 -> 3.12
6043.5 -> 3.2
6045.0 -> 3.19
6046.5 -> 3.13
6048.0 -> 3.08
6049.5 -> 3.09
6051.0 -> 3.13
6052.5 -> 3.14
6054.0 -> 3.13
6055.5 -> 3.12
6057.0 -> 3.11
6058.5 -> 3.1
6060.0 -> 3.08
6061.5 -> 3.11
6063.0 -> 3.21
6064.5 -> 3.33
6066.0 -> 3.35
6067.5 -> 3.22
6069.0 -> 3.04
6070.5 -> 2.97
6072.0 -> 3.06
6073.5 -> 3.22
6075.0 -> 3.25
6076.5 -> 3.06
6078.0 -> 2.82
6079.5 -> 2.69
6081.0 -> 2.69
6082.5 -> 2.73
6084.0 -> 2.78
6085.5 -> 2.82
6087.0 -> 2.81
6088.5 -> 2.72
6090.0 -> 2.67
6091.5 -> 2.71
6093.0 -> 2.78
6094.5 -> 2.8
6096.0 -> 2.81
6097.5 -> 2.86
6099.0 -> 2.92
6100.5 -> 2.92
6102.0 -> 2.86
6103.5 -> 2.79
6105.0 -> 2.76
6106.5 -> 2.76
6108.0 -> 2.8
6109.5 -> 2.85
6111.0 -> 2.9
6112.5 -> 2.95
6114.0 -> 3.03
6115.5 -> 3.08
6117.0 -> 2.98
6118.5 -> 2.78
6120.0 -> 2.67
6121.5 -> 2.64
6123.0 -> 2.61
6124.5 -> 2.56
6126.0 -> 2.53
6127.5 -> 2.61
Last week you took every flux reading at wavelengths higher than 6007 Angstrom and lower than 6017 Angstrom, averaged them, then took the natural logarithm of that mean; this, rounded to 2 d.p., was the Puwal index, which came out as 1.02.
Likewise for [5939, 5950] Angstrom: 1.07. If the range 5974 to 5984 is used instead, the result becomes 1.07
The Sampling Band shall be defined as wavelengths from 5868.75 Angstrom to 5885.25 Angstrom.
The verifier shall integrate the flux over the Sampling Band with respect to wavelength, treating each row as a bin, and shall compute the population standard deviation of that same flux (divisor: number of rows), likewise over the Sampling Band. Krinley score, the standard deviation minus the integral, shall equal -50.9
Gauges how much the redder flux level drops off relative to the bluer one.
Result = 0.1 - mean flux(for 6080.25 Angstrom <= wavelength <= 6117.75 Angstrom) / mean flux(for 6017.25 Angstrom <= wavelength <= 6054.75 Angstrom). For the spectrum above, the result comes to -0.83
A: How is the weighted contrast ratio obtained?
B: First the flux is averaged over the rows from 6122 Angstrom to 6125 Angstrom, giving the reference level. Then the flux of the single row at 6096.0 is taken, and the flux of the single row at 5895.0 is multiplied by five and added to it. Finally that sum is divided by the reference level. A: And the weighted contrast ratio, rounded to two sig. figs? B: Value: 6.6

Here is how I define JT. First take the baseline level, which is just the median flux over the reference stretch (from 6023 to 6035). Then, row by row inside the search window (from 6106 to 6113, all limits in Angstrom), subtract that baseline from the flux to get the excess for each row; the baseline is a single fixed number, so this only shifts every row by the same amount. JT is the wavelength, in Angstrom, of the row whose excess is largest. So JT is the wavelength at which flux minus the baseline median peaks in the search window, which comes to 6112.5 Angstrom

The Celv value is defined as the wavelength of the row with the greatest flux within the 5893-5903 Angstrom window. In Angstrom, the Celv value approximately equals 5893.5 Angstrom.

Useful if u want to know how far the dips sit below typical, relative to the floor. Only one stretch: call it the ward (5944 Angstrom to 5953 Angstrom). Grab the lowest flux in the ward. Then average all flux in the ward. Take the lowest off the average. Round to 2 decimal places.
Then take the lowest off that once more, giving -2.78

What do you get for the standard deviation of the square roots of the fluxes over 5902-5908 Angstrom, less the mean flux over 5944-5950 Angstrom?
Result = -2.79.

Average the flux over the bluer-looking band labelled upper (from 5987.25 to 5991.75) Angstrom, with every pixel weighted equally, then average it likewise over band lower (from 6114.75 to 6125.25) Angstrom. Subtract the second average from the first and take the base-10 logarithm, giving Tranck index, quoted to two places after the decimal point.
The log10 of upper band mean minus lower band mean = -0.38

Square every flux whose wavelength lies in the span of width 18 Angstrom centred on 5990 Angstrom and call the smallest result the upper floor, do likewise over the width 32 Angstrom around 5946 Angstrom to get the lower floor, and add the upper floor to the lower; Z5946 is 15.1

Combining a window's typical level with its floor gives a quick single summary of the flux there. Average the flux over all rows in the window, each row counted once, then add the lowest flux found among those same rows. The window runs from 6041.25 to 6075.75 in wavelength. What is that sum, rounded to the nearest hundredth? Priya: 6.12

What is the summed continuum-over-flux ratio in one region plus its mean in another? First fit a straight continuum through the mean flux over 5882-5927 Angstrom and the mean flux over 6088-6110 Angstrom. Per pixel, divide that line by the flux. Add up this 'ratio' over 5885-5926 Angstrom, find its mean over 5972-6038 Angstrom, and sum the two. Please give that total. 28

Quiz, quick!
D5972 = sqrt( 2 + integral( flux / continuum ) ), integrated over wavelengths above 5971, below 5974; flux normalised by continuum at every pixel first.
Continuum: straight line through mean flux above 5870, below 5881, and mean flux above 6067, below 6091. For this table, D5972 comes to 2.29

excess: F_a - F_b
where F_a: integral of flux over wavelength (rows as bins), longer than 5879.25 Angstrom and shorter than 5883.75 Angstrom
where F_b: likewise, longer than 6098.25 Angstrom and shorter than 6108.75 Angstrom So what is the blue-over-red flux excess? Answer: -16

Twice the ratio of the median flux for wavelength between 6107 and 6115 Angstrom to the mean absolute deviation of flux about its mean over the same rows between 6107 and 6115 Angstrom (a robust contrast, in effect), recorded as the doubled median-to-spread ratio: 86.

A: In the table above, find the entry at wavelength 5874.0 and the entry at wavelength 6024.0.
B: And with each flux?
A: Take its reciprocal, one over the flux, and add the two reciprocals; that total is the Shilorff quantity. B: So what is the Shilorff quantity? 0.676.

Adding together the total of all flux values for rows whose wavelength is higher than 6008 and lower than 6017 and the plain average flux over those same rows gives 19.32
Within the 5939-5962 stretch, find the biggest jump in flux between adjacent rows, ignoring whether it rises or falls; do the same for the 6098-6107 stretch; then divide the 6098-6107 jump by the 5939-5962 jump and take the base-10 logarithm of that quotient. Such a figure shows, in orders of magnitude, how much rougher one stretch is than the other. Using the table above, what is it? -0.43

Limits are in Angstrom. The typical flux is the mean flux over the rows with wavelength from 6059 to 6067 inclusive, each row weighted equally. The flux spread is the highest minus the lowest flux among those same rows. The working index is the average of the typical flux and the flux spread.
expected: 1.74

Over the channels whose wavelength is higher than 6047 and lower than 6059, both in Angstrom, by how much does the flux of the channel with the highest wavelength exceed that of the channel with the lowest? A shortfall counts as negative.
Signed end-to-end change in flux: 0.0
